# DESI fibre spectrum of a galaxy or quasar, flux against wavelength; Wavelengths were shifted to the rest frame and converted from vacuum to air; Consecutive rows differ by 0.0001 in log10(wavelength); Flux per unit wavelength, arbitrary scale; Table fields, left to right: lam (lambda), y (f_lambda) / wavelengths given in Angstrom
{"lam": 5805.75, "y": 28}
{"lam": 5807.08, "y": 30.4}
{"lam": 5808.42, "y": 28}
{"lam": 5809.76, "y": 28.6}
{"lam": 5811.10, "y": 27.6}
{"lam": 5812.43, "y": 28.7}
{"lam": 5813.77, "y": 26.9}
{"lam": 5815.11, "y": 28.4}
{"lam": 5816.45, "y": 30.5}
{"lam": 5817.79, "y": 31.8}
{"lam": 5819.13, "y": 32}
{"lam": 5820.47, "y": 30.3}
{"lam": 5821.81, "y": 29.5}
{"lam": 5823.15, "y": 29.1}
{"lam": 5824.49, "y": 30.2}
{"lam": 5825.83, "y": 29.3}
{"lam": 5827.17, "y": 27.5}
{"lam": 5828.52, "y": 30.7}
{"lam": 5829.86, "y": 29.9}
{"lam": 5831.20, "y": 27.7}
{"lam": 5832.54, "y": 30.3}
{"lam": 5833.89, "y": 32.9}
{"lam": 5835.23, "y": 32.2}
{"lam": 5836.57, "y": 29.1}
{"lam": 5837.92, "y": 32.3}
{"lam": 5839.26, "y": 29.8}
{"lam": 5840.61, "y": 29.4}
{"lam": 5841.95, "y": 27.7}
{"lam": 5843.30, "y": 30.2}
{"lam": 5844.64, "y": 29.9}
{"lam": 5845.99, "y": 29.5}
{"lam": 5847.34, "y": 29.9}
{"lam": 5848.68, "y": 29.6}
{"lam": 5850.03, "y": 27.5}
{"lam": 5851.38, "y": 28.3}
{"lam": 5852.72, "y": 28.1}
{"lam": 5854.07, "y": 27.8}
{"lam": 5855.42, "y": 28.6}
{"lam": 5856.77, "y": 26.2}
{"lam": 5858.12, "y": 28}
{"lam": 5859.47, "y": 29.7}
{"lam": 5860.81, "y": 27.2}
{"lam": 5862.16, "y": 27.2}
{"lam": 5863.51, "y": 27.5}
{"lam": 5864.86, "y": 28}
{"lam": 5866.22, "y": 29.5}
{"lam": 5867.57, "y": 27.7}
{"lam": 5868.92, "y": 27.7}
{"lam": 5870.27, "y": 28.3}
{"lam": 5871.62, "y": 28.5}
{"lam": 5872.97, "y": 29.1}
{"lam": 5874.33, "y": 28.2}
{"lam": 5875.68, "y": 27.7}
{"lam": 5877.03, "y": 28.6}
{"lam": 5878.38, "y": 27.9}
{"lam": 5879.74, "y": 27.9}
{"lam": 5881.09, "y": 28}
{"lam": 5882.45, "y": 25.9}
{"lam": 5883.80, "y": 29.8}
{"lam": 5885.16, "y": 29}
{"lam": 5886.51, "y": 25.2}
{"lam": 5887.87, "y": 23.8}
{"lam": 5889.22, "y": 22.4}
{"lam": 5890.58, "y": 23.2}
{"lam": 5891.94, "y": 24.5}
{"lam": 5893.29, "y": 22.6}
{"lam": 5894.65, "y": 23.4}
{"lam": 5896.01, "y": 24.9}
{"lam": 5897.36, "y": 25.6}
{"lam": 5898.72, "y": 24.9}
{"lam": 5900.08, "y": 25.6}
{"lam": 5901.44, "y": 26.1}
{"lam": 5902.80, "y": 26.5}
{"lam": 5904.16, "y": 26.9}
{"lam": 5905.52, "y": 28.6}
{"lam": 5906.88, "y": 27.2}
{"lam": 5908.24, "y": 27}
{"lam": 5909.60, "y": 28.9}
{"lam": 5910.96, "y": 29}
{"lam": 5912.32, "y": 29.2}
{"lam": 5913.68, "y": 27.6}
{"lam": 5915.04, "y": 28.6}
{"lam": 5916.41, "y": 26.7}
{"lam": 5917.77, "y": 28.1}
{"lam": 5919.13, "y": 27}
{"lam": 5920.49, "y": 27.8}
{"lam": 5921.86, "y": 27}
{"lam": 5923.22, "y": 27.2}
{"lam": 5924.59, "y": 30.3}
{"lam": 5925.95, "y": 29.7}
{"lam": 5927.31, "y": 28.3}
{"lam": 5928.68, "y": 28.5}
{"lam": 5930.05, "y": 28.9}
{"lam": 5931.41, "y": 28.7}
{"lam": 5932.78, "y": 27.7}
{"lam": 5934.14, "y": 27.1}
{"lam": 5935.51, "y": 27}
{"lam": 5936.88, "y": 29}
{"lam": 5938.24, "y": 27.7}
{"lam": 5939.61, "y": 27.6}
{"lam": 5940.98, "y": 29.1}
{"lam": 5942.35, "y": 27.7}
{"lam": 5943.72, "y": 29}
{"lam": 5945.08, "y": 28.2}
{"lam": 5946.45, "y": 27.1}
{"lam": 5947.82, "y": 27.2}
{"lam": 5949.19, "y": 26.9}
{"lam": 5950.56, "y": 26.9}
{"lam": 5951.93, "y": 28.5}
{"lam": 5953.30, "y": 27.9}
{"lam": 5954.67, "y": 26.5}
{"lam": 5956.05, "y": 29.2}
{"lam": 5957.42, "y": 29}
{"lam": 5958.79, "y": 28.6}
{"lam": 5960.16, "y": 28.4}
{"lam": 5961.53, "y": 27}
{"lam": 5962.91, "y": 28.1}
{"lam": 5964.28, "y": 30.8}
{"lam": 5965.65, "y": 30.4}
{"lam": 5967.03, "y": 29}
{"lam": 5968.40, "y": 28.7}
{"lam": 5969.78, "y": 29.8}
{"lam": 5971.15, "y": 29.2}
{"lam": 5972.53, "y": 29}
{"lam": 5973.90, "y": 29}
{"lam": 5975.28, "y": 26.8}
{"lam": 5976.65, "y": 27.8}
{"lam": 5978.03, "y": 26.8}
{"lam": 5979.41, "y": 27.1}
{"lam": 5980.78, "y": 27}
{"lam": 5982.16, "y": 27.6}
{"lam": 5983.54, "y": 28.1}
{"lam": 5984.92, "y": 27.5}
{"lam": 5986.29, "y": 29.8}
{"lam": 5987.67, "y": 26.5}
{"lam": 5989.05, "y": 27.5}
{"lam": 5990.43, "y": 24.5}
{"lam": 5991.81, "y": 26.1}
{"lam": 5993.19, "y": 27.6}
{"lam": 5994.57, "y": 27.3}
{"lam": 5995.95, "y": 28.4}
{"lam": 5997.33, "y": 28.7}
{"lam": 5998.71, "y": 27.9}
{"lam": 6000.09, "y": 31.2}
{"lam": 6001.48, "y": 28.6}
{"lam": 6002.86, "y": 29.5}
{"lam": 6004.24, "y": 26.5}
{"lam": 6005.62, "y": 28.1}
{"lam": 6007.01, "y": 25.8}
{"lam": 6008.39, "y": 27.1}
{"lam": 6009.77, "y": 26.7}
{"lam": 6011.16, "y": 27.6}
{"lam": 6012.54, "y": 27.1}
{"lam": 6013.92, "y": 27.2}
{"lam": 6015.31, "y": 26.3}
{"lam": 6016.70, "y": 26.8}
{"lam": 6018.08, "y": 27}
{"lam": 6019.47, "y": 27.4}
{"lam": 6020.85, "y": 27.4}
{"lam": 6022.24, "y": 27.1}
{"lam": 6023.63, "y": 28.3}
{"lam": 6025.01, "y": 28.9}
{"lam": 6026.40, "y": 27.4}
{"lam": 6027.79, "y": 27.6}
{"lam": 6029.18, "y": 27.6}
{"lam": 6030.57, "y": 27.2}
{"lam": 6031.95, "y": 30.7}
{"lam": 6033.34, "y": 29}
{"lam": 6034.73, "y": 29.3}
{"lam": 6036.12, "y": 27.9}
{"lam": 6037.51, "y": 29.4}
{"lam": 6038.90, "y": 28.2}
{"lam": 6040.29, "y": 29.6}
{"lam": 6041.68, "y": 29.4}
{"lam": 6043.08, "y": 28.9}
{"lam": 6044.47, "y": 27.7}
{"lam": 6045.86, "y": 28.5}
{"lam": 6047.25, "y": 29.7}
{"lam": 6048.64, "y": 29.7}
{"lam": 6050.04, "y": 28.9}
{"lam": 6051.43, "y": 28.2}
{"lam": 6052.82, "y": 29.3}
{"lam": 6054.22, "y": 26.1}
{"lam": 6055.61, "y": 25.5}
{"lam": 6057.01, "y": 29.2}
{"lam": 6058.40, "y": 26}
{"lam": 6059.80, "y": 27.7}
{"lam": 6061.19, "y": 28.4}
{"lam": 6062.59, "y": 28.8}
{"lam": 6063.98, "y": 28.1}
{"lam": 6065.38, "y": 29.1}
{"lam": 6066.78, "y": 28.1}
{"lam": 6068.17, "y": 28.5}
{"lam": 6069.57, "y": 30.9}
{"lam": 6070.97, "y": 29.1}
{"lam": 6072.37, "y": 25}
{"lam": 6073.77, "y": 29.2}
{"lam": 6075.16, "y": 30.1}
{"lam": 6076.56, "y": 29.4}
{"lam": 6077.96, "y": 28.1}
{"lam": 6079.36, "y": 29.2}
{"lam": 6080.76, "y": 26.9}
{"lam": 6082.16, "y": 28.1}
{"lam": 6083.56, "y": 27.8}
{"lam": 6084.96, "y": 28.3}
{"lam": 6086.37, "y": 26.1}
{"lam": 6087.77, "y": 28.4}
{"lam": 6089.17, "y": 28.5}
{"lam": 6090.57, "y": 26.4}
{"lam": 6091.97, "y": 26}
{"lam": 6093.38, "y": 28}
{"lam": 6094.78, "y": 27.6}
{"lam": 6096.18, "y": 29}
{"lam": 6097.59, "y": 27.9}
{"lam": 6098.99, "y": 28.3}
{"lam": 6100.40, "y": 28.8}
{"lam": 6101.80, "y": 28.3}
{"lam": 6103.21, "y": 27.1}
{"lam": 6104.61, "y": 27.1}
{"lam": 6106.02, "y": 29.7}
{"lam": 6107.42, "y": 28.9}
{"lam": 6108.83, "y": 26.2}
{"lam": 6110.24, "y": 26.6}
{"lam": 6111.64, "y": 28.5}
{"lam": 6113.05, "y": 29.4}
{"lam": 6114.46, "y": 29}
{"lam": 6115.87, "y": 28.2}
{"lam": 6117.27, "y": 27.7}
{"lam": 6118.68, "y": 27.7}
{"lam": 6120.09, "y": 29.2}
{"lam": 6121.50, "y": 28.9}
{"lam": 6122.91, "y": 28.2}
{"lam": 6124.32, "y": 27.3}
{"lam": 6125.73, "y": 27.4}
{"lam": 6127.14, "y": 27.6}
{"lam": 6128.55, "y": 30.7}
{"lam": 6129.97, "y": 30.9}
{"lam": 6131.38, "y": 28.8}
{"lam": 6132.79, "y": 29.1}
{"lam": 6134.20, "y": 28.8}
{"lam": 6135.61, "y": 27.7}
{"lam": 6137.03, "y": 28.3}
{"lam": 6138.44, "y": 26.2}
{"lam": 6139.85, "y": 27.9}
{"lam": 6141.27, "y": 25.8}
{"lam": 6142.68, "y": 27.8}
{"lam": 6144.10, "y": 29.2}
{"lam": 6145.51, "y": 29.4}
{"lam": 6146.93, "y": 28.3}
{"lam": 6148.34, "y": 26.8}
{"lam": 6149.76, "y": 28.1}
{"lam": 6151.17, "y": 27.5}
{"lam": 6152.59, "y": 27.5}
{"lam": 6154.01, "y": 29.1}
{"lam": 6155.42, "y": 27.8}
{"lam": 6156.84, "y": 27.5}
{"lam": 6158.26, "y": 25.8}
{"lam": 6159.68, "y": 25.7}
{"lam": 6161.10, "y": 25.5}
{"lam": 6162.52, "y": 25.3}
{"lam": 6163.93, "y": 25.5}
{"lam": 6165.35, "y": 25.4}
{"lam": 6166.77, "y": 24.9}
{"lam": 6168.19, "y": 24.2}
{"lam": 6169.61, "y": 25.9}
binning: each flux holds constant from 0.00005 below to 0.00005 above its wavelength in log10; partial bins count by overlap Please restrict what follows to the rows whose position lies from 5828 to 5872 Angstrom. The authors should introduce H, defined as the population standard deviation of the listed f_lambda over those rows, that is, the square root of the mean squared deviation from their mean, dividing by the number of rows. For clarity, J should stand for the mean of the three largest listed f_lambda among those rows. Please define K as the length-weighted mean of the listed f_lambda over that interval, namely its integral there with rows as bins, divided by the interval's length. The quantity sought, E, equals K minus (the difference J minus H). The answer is -1.9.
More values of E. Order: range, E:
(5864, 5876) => -0.1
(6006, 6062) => -0.9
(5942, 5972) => -0.8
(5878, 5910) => -1.1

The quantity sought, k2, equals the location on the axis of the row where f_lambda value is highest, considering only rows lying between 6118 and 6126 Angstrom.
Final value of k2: 6120.09 Angstrom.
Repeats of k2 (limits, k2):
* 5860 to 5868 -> 5866.22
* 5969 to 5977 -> 5969.78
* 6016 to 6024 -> 6023.63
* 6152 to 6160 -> 6154.01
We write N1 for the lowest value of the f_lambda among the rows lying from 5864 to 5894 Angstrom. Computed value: 22.4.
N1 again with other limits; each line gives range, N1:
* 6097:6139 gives 26.2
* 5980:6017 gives 24.5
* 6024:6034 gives 27.2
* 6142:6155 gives 26.8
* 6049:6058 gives 25.5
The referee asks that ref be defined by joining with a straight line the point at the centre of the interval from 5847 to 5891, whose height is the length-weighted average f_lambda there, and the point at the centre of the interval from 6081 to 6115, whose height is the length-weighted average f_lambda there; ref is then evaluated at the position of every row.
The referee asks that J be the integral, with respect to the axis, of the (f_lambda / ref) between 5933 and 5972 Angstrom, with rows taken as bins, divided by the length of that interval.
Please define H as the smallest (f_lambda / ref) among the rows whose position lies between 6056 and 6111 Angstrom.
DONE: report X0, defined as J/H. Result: 1.14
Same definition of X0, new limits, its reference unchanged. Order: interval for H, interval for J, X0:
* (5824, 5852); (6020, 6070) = 1.02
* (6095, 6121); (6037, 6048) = 1.11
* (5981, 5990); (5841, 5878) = 1.08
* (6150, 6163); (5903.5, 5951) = 1.12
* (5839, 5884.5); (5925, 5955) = 1.08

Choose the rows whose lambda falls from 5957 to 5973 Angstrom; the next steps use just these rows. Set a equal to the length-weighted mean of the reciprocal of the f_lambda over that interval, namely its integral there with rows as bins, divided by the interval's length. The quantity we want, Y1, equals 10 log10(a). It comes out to -14.6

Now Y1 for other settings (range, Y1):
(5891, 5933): -14.3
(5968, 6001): -14.4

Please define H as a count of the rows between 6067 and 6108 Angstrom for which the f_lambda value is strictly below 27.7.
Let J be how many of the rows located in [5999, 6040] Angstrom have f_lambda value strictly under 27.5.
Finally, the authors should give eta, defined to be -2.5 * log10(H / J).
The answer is 0.6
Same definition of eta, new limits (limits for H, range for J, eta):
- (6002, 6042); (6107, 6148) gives -1.1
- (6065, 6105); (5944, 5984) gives 0.2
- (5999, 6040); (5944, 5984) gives -0.6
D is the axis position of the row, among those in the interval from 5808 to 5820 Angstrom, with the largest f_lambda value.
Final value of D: 5819.13 Angstrom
